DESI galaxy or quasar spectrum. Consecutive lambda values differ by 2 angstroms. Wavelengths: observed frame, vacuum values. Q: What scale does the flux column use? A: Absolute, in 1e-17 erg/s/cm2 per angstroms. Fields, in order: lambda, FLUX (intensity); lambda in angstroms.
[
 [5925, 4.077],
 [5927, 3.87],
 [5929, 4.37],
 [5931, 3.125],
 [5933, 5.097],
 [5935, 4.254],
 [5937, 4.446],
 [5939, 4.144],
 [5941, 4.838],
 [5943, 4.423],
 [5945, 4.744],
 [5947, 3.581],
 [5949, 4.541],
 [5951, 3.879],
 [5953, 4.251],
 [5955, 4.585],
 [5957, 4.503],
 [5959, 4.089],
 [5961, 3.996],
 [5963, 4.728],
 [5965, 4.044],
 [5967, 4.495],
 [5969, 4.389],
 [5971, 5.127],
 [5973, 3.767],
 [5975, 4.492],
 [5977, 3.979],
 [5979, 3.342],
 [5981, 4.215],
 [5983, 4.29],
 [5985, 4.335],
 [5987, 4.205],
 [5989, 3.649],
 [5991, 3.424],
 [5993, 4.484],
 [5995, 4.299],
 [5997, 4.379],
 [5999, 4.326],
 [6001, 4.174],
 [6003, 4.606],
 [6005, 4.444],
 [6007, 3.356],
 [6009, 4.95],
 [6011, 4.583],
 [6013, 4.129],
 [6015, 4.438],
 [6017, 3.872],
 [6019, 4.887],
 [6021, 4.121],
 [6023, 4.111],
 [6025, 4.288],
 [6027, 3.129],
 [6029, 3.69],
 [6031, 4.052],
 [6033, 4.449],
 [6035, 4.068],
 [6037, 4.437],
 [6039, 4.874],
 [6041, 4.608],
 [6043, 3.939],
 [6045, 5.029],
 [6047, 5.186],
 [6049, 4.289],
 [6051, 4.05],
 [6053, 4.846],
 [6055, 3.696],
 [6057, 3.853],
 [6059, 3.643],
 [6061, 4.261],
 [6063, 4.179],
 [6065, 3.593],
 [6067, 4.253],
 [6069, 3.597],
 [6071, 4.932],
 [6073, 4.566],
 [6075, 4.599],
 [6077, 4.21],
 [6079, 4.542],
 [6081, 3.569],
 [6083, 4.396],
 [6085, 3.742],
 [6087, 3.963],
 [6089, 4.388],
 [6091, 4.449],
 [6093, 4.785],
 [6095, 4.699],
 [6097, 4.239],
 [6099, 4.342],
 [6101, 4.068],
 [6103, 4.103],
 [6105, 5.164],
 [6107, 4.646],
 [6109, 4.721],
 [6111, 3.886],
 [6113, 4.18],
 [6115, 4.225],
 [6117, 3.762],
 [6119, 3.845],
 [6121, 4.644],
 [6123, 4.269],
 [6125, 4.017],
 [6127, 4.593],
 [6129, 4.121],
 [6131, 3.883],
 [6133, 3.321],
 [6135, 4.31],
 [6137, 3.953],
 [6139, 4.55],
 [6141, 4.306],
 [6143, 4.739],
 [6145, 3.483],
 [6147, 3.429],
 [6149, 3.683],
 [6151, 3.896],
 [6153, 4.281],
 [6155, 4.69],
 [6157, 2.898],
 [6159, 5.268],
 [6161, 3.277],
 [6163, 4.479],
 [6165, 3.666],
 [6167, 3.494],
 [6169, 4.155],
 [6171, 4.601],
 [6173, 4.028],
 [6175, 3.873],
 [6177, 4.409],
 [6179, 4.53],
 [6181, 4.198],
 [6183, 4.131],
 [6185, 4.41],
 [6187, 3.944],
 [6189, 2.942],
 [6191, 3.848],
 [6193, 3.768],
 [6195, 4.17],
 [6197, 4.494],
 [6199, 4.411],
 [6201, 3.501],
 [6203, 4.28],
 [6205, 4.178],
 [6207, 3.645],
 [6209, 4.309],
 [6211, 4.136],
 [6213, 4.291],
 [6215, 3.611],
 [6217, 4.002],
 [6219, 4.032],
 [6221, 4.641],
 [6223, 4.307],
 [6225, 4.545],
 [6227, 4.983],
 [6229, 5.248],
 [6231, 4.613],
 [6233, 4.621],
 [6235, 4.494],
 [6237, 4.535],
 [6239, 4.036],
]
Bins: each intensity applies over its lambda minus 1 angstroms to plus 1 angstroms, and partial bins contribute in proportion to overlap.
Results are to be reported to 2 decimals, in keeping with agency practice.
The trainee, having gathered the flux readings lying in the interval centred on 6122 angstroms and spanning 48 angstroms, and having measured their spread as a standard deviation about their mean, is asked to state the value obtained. 0.42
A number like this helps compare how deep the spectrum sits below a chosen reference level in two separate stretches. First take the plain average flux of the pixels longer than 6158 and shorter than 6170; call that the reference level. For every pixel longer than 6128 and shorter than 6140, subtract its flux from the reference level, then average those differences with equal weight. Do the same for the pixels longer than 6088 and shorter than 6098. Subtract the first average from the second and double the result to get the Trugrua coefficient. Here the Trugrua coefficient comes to -1.0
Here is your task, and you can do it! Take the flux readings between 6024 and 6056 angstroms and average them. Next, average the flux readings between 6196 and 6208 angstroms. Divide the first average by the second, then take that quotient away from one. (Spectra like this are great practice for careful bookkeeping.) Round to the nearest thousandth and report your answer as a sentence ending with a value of -0.050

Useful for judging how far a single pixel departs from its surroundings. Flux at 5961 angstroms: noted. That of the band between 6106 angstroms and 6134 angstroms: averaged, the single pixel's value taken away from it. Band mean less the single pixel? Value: 0.2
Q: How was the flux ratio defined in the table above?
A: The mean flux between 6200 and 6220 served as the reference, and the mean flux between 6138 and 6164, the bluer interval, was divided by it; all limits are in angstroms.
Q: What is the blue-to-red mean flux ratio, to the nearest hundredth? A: 1.02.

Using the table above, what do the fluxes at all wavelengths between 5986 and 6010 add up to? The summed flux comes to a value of 50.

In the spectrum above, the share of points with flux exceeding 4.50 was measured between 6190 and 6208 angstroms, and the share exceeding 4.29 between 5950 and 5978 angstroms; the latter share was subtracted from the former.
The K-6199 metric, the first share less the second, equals -0.50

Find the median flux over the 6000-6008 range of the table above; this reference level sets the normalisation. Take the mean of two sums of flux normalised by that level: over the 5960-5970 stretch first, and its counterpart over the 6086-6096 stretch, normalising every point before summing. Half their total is 5.10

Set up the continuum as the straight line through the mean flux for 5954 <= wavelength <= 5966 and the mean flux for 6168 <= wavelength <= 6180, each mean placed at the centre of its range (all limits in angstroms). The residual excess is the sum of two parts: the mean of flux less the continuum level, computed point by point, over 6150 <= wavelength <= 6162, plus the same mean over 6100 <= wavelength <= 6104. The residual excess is -0.42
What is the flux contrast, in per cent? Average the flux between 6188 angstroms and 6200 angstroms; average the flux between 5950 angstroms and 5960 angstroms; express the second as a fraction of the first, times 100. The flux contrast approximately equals 108.2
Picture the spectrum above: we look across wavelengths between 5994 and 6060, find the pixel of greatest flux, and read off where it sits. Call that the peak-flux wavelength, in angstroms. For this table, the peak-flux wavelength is 6047 angstroms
